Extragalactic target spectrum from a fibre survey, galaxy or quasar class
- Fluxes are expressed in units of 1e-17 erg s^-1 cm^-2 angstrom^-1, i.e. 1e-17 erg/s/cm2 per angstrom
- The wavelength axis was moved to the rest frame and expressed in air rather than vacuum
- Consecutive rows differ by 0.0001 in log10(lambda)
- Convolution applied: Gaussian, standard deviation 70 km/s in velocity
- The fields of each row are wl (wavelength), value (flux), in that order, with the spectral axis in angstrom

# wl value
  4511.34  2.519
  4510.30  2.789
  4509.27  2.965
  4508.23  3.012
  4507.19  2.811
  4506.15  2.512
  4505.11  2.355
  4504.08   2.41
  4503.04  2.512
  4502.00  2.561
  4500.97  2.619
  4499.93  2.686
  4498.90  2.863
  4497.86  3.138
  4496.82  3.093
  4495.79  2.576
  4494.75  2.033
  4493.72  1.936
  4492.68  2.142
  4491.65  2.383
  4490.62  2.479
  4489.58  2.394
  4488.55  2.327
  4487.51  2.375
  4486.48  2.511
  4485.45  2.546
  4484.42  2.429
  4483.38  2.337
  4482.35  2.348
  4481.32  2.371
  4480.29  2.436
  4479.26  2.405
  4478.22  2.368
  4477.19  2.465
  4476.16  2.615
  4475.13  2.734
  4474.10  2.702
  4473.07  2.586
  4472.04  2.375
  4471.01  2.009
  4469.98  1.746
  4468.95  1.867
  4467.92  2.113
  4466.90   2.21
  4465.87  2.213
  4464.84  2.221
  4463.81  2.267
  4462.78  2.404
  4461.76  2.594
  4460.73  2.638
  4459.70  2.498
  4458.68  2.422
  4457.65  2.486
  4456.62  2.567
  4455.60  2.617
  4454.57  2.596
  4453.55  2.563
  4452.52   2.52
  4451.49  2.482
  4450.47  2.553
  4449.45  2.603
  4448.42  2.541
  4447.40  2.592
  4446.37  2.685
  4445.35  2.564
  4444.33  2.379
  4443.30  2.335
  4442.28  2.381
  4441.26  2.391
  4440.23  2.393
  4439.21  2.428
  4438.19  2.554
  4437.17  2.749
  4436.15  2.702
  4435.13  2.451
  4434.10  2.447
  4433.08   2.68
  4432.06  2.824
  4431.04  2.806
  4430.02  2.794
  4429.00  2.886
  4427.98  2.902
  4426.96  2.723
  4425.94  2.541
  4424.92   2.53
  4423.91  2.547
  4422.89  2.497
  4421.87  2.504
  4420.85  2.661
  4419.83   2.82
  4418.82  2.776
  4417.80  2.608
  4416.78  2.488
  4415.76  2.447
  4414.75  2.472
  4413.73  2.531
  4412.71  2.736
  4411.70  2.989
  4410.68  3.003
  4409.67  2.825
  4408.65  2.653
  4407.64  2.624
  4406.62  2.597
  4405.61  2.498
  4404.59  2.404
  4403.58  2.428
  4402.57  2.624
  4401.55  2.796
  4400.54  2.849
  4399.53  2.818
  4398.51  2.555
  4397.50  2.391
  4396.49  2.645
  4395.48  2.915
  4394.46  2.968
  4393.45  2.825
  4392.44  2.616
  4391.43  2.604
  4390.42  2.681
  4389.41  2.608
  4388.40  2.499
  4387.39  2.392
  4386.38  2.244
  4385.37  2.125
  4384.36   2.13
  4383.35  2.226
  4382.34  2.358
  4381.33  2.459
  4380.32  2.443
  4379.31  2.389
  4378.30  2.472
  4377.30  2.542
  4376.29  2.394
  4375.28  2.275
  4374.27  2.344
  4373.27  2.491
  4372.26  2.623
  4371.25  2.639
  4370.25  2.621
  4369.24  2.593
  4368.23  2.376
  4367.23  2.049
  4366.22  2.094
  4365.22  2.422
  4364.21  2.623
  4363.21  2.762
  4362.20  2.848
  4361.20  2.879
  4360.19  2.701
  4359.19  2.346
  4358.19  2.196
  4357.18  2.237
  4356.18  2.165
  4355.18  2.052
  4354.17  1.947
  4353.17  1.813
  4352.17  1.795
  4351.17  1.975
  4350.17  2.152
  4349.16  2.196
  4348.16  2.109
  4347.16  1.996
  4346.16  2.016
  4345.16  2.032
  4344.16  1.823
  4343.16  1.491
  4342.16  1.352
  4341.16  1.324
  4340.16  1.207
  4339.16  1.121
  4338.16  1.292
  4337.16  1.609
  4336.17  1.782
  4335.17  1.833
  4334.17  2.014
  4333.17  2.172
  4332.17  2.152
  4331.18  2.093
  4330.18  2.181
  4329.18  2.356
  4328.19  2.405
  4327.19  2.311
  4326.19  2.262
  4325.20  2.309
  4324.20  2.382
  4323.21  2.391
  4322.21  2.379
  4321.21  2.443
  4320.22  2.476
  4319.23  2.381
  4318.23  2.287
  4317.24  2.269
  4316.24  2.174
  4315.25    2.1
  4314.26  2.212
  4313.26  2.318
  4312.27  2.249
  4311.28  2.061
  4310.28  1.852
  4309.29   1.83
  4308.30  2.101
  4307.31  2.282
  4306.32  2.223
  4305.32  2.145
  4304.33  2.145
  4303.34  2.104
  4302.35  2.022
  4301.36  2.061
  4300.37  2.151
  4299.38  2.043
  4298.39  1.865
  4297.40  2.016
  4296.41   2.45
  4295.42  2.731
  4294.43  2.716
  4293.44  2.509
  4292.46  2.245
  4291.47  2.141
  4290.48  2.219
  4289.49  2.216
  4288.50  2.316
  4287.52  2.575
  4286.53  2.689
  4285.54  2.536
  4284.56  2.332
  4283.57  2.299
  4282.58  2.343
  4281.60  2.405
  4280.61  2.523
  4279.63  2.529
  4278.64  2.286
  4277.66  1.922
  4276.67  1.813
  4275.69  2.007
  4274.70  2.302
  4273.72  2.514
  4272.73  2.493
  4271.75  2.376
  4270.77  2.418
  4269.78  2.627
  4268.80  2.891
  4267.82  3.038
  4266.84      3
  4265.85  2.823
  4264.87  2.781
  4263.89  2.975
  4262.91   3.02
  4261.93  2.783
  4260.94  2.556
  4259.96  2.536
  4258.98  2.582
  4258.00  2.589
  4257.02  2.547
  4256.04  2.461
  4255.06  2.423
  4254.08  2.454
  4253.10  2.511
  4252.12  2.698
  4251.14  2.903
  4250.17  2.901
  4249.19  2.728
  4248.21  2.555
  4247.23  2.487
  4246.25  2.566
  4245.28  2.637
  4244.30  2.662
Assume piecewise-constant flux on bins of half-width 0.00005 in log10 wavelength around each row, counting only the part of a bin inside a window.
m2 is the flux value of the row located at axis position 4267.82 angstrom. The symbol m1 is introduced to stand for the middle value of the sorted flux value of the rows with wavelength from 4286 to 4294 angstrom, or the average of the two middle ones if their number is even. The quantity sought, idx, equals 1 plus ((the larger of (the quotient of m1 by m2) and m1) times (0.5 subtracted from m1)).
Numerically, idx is 5.1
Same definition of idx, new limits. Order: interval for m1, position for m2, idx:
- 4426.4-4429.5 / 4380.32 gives 7.9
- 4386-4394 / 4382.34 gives 6.5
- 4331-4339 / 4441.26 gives 3.7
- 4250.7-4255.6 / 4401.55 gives 6.0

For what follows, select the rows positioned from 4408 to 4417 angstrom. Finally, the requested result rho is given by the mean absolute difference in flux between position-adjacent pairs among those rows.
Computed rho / 0.118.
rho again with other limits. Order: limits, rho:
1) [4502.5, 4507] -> 0.105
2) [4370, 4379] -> 0.090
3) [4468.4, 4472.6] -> 0.250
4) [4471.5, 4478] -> 0.126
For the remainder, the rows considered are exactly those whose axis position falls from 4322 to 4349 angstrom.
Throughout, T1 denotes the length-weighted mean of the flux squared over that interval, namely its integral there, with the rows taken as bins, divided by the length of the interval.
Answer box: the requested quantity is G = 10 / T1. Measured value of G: 2.55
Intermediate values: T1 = 3.9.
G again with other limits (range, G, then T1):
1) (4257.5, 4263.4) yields 1.39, 7.2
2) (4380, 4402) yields 1.52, 6.6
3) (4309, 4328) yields 1.96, 5.1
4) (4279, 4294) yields 1.74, 5.7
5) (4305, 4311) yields 2.32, 4.3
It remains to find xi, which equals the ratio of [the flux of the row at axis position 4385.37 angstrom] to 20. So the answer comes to 0.11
